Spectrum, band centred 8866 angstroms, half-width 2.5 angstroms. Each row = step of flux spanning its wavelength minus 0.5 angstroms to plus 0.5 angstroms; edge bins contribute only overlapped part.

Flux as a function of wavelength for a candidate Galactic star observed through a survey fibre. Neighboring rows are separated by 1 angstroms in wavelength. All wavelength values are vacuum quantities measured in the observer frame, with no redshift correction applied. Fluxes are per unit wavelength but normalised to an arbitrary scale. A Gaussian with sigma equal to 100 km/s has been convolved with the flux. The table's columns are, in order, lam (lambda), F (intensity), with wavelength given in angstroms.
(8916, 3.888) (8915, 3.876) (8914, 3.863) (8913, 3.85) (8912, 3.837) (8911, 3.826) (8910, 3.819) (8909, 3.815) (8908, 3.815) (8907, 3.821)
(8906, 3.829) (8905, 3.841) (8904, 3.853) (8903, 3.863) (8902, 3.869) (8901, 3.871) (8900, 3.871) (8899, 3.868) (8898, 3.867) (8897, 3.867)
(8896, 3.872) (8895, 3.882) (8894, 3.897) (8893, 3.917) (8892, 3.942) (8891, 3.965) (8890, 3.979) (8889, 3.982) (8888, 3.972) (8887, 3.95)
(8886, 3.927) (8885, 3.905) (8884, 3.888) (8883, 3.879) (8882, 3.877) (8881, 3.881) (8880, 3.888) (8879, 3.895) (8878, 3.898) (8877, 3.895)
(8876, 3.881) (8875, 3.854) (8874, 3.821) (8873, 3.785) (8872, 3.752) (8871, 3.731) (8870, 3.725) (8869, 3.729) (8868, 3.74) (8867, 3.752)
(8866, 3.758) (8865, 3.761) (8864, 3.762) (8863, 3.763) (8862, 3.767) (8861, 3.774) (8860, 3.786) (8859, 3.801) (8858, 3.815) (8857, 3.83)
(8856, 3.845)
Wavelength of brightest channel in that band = 8864 angstroms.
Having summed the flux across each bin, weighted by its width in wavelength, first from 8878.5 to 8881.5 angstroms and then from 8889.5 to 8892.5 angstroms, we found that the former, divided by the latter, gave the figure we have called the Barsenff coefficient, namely 0.98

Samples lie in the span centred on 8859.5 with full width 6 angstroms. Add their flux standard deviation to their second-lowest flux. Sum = 3.80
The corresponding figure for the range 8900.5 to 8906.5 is 3.86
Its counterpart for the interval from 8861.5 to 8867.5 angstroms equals 3.76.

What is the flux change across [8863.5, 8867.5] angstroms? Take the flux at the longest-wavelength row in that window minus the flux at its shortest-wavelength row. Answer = -0.010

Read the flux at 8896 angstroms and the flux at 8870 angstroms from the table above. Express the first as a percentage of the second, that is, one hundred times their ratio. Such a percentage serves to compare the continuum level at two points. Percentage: 104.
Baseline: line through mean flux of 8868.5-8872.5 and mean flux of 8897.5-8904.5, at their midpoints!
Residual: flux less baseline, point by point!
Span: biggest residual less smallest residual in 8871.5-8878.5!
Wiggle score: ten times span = 1.2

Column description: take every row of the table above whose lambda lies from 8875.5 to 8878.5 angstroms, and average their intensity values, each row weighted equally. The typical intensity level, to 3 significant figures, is 3.89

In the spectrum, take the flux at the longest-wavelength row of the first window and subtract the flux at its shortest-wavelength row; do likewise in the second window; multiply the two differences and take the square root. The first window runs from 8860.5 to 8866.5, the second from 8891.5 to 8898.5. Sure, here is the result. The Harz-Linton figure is 0.035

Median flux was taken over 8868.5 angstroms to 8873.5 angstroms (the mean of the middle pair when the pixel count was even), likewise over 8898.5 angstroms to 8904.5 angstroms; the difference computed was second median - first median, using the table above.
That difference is 0.14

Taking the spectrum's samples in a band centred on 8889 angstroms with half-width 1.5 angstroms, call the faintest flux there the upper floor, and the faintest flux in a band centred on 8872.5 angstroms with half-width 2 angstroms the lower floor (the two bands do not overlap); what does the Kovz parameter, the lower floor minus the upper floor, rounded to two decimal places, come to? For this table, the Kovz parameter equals -0.24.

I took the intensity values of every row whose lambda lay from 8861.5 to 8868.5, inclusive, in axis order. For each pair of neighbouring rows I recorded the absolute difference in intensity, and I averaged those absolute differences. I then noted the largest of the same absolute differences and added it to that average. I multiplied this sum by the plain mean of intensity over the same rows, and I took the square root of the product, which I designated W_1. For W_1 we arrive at 0.25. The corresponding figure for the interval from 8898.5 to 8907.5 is 0.27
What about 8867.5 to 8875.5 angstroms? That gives 0.46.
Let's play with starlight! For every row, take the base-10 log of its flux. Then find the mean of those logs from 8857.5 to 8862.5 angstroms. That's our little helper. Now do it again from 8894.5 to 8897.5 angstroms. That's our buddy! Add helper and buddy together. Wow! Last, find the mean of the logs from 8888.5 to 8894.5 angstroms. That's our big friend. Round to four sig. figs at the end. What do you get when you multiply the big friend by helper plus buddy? 0.6956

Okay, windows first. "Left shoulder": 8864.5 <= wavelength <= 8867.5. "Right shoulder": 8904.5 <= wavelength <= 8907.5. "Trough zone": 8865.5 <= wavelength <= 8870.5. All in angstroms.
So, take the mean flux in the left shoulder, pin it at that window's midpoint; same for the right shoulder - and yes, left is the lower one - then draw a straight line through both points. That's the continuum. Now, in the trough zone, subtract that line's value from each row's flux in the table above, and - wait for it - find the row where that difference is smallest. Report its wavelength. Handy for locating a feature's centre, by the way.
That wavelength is 8870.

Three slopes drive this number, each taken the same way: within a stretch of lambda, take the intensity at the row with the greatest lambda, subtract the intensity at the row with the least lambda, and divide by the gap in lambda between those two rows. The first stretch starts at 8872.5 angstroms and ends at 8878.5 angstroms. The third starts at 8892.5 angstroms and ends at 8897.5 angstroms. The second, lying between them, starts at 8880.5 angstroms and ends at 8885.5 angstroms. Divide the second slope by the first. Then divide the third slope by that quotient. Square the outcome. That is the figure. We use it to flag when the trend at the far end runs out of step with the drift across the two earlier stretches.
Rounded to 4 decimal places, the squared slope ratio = 0.0022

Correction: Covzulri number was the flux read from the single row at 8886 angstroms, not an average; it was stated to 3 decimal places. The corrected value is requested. 3.927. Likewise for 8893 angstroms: 3.917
